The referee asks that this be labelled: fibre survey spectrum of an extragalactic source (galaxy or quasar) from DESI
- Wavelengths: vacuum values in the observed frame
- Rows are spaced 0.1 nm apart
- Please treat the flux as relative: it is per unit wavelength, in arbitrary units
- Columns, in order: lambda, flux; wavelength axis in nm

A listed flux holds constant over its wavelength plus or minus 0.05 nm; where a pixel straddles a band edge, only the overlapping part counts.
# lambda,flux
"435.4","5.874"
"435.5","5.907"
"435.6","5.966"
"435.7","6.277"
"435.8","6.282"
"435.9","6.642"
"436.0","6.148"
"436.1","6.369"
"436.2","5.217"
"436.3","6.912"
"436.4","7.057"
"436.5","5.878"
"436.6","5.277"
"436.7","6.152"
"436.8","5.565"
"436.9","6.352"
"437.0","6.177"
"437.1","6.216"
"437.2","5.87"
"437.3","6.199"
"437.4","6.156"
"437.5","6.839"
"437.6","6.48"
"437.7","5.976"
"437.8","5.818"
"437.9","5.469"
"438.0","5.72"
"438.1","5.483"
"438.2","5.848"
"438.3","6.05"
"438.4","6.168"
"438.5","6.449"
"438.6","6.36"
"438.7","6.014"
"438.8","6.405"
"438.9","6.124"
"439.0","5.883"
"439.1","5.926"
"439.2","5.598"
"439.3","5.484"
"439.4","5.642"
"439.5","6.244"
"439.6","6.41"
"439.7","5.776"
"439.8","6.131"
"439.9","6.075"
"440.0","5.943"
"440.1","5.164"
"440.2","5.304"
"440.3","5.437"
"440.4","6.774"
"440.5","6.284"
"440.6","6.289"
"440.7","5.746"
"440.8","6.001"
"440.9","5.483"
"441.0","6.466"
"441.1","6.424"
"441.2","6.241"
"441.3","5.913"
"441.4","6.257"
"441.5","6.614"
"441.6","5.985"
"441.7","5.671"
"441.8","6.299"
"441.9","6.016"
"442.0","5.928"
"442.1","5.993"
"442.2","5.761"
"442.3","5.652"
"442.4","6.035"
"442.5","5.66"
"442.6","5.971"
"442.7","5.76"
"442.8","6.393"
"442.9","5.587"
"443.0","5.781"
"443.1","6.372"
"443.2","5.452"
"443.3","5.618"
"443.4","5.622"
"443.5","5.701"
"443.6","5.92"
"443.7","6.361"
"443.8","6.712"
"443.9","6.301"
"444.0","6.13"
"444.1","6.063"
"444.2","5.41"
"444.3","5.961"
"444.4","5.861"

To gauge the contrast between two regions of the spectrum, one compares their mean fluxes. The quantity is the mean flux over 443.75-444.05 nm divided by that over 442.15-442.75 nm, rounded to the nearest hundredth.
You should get 1.10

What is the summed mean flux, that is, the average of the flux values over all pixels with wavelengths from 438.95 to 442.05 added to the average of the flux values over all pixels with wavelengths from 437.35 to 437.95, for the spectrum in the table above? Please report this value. 12.1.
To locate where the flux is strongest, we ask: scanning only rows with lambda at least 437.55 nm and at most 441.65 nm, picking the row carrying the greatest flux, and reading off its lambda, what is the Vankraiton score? 440.4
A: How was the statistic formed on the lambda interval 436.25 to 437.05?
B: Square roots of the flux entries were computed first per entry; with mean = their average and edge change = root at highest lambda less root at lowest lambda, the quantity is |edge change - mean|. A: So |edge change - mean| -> 2.63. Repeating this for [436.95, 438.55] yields 2.41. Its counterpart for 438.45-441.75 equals 2.61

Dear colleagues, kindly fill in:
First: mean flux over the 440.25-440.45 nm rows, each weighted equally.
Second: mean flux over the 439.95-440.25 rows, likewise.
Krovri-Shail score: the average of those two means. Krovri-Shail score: 5.79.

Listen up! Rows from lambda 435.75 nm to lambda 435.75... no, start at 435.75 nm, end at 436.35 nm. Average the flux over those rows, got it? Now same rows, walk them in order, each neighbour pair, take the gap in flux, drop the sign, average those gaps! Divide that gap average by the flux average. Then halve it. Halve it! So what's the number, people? 0.063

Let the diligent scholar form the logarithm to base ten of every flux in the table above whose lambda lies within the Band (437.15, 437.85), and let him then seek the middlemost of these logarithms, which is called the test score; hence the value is 0.789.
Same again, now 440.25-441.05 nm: 0.788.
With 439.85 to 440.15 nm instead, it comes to 0.774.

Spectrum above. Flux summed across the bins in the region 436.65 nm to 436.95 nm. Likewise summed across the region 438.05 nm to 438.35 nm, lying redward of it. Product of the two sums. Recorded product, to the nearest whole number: 314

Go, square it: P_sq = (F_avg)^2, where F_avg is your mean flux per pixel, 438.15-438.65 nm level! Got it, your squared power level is 38.1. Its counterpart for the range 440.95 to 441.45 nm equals 39.2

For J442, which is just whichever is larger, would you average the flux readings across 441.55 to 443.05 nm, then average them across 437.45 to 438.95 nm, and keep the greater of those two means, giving 6.08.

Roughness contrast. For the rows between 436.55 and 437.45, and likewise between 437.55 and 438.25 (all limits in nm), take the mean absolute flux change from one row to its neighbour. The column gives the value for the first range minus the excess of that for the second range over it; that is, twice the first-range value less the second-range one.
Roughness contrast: 0.48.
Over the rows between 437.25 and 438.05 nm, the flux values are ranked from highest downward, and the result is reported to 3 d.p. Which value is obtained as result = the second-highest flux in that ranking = 6.480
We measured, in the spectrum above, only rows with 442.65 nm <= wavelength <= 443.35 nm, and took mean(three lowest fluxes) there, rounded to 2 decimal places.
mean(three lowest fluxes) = 5.55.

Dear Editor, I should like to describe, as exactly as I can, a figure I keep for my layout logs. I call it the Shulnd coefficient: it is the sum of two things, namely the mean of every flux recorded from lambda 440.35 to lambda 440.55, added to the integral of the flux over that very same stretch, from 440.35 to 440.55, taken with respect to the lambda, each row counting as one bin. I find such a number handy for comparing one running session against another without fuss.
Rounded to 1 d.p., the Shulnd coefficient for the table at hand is 7.8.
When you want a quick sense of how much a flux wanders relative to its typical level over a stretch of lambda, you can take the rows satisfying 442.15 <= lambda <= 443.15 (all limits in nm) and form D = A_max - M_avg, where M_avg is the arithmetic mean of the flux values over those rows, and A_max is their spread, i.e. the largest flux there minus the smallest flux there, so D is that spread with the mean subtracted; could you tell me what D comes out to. -5.1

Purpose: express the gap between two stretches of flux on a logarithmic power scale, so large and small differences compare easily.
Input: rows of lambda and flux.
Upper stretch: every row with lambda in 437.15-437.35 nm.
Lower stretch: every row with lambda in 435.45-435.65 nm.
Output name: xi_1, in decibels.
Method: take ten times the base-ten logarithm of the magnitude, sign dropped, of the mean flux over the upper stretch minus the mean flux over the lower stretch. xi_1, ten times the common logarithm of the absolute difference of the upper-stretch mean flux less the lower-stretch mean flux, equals -10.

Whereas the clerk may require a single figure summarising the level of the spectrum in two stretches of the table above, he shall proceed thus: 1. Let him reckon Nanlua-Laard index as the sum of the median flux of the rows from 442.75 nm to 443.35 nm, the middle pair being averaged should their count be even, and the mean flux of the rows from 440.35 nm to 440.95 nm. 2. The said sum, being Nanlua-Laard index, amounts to 11.8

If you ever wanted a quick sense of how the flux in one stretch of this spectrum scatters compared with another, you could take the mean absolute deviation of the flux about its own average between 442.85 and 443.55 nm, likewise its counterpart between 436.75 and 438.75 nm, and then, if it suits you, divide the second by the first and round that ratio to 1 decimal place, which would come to 1.4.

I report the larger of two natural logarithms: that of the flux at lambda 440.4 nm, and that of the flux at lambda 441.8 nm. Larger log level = 1.91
